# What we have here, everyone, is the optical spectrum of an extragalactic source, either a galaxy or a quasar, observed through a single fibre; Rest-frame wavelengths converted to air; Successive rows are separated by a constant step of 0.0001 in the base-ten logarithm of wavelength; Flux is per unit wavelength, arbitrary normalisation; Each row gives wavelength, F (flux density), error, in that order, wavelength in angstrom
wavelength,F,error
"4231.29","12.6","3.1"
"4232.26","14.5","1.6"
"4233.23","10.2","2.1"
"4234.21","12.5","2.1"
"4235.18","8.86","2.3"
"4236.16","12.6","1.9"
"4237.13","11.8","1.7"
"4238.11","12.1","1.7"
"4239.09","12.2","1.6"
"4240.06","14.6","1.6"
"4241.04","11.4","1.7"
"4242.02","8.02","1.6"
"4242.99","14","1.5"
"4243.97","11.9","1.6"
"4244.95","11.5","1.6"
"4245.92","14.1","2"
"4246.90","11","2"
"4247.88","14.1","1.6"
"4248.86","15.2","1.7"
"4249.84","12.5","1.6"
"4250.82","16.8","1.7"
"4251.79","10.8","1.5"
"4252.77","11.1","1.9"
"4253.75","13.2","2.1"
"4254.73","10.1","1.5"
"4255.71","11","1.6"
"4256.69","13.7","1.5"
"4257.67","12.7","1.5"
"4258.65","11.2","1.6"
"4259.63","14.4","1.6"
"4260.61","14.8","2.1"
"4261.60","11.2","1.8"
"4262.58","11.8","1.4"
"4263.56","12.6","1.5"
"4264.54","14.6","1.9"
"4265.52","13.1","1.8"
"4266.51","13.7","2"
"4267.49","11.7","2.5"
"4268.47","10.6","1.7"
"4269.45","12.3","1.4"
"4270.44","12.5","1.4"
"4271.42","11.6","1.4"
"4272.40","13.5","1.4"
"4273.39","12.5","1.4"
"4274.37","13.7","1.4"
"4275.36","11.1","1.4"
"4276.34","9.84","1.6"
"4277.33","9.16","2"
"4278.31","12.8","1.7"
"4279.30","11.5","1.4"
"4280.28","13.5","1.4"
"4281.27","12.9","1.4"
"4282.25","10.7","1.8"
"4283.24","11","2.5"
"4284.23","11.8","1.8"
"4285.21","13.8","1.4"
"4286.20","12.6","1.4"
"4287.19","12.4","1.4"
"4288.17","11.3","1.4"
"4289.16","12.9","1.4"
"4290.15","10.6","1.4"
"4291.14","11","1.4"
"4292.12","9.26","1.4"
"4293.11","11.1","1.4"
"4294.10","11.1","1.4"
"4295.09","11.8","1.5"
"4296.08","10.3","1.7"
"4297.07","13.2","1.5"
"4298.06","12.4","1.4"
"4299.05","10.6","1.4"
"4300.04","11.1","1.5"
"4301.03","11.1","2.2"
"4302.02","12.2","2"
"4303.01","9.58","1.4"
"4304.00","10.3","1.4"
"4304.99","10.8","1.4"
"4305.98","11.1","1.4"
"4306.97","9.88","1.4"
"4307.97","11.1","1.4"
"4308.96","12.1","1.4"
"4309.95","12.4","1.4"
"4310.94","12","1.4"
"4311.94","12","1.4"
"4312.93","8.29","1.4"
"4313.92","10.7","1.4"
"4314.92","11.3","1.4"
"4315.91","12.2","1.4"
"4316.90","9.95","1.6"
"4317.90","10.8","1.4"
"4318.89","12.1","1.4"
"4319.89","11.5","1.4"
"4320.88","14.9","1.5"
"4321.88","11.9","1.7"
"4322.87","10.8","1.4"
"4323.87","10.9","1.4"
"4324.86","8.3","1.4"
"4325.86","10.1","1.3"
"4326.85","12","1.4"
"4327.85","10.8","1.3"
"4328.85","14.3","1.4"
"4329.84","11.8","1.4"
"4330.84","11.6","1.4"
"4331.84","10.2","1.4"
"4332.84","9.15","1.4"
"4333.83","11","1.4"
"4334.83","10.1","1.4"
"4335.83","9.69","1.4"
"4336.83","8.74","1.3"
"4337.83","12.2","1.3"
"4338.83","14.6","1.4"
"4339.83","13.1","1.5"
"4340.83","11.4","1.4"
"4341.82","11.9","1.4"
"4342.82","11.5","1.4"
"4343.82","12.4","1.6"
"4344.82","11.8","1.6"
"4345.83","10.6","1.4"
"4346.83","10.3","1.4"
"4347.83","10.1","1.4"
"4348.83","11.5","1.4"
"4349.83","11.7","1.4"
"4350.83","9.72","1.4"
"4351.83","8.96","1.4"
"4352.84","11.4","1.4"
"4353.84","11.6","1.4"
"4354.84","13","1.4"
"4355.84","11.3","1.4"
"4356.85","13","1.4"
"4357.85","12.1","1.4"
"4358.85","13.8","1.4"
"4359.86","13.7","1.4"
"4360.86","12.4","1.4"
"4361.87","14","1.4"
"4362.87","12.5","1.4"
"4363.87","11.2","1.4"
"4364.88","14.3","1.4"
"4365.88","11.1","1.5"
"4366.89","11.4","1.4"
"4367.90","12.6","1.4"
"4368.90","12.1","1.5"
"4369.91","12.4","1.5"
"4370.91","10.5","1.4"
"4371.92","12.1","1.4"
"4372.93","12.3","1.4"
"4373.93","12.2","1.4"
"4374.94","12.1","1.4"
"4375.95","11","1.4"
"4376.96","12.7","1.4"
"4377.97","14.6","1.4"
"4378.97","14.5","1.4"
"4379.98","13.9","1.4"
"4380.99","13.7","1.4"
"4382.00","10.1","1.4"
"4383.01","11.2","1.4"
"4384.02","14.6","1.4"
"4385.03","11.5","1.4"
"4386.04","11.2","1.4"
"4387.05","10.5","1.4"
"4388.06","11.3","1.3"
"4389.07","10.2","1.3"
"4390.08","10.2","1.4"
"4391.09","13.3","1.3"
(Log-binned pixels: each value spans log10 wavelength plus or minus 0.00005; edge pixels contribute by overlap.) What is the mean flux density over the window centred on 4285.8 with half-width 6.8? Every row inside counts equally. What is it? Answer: 11.8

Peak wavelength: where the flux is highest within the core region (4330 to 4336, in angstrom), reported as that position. 4330.84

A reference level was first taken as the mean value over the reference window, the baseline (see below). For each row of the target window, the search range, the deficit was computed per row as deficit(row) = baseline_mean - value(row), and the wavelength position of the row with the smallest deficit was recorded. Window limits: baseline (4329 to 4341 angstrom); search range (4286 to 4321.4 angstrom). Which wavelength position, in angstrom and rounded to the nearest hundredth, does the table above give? 4320.88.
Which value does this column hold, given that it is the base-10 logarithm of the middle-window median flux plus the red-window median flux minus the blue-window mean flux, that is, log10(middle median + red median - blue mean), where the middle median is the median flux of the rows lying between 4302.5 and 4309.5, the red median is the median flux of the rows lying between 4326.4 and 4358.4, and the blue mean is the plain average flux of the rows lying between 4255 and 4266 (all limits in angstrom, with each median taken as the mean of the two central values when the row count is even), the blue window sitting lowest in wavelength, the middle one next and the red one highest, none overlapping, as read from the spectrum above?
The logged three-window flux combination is 0.98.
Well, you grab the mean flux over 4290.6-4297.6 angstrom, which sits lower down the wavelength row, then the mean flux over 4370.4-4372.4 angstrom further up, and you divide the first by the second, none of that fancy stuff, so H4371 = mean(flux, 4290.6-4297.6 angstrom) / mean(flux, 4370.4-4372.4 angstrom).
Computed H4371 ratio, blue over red 0.98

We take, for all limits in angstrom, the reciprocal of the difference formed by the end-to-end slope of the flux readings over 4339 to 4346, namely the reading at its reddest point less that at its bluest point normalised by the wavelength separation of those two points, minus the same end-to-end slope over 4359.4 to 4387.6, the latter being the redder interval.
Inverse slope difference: -3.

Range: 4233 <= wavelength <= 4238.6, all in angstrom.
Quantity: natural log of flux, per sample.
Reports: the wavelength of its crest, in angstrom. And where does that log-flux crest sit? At 4236.16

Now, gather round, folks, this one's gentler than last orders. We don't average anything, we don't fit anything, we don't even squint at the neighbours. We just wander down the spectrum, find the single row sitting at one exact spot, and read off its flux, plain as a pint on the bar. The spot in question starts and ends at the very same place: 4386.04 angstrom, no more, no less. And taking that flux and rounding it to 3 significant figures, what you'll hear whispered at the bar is 11.2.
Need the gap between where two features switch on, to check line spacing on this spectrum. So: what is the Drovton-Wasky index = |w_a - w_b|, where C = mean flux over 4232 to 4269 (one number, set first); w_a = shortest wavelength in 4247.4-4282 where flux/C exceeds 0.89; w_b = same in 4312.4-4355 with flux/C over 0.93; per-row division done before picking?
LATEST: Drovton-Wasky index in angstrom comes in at 68.0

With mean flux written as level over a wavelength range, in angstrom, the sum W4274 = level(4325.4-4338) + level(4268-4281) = 22.8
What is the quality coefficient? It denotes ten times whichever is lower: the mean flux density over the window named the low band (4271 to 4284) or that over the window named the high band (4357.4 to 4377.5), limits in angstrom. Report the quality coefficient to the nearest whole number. 118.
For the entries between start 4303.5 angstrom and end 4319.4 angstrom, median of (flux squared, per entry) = 123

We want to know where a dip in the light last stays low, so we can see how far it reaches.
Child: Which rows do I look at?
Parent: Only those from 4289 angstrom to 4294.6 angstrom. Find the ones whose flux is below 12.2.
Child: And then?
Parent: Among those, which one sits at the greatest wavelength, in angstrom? 4294.10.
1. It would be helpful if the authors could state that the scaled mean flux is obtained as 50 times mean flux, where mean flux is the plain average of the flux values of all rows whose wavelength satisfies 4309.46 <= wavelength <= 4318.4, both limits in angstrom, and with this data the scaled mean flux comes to 554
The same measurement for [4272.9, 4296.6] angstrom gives 581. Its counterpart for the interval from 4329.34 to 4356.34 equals 558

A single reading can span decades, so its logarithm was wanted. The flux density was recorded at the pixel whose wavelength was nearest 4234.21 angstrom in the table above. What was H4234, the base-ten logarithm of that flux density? 1.10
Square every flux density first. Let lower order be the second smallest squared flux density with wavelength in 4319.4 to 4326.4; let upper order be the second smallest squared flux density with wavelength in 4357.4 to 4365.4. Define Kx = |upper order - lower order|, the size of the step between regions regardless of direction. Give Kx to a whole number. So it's 44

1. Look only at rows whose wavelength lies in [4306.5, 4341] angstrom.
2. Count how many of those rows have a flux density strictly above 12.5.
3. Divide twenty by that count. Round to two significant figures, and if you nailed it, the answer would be 5.0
